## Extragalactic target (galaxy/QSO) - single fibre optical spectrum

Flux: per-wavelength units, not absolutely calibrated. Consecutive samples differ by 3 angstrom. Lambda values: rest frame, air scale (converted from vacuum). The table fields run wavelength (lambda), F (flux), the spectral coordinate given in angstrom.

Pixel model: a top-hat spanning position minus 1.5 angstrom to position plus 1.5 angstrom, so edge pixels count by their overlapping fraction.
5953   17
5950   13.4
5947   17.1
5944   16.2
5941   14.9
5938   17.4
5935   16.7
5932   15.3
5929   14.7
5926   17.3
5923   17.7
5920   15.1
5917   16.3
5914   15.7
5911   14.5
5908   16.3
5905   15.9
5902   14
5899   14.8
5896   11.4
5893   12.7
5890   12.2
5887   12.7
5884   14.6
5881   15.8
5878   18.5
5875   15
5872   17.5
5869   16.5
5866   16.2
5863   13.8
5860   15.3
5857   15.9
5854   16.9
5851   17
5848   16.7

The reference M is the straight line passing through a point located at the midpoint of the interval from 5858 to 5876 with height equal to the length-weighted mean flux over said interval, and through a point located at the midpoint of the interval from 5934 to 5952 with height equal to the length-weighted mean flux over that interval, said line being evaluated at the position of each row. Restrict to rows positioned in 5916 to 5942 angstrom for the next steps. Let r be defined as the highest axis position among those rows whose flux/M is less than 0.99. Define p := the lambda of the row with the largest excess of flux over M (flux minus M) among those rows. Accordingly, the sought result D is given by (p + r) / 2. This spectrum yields 5932.0 angstrom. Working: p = 5923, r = 5941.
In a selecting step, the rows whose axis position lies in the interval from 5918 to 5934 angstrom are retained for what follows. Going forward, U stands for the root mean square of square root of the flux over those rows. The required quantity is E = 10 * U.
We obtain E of 40.0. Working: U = 4.00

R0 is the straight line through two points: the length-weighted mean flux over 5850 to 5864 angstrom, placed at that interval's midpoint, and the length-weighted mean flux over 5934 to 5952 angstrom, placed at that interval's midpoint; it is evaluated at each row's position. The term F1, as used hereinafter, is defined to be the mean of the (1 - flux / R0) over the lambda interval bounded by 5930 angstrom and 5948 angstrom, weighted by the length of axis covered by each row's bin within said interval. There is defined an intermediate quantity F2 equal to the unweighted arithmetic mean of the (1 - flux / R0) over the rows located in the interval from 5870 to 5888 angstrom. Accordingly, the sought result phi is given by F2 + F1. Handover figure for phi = -0.005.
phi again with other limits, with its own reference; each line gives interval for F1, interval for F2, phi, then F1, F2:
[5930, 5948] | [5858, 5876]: -0.009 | -0.016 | 0.007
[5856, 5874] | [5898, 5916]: 0.042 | -0.001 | 0.044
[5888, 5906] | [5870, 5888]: 0.166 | 0.155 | 0.010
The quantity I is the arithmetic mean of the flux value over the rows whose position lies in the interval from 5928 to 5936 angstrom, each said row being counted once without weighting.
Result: 15.6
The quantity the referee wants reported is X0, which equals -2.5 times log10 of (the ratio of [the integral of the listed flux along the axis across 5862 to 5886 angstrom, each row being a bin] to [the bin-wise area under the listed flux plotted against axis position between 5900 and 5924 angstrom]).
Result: -0.02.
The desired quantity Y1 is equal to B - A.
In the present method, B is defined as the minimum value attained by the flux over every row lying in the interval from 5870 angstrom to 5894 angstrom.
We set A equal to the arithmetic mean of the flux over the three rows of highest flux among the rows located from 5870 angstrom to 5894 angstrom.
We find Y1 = -5.1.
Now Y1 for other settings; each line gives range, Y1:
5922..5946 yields -2.8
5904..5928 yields -2.6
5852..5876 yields -3.2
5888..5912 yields -4.3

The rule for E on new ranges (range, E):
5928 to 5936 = 39.5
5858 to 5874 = 39.8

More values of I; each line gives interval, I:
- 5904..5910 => 16.1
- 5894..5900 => 13.1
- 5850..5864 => 15.8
